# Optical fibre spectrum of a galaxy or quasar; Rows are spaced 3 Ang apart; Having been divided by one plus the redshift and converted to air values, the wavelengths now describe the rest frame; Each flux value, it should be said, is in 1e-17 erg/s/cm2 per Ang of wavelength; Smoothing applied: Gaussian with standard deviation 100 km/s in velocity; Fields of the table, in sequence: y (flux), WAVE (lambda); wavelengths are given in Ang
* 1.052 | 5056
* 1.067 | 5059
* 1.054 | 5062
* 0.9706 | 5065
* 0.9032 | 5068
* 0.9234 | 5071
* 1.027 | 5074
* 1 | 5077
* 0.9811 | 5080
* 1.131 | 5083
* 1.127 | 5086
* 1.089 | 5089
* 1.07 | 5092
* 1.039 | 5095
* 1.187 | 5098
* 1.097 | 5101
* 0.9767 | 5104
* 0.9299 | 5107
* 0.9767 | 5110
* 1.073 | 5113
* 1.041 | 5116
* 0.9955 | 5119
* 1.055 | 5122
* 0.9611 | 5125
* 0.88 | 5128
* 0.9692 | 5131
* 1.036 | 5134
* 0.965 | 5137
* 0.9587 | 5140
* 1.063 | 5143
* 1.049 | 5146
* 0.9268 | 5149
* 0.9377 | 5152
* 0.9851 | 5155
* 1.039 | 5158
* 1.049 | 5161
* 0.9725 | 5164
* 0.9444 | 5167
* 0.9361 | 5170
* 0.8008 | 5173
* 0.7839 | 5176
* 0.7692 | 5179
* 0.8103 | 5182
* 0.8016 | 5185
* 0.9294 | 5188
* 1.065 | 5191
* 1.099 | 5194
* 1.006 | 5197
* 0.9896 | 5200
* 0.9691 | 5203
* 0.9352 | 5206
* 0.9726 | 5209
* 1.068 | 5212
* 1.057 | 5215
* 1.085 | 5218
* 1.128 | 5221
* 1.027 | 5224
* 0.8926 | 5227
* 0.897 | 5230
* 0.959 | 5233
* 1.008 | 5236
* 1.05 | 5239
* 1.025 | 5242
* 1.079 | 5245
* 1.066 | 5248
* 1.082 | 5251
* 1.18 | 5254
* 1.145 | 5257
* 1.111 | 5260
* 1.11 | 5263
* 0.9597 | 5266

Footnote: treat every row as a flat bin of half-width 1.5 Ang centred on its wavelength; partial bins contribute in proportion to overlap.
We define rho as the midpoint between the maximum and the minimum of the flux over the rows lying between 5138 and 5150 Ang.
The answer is 0.99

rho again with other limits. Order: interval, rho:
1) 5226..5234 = 0.93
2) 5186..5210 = 1.01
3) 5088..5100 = 1.11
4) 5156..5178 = 0.92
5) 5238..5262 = 1.10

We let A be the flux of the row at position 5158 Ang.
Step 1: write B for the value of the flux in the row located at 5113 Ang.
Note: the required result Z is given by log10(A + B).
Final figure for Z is 0.325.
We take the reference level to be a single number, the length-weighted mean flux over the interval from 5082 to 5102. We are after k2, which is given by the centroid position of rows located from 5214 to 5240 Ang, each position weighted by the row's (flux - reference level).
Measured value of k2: 5229.6 Ang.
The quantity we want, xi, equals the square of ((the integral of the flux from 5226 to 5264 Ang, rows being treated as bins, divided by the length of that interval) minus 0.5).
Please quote 0.300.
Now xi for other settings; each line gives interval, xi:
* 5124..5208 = 0.204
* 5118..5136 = 0.232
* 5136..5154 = 0.234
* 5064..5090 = 0.267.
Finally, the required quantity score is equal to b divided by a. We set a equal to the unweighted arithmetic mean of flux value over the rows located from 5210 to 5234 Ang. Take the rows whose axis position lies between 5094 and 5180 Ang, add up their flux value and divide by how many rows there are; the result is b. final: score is 0.97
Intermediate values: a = 1.01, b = 0.98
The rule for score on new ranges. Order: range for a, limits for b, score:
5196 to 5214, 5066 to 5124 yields 1.04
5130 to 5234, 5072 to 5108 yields 1.09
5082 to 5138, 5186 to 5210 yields 0.97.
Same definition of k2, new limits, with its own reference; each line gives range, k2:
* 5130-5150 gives 5140.0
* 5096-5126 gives 5115.1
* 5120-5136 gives 5128.1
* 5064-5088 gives 5070.9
